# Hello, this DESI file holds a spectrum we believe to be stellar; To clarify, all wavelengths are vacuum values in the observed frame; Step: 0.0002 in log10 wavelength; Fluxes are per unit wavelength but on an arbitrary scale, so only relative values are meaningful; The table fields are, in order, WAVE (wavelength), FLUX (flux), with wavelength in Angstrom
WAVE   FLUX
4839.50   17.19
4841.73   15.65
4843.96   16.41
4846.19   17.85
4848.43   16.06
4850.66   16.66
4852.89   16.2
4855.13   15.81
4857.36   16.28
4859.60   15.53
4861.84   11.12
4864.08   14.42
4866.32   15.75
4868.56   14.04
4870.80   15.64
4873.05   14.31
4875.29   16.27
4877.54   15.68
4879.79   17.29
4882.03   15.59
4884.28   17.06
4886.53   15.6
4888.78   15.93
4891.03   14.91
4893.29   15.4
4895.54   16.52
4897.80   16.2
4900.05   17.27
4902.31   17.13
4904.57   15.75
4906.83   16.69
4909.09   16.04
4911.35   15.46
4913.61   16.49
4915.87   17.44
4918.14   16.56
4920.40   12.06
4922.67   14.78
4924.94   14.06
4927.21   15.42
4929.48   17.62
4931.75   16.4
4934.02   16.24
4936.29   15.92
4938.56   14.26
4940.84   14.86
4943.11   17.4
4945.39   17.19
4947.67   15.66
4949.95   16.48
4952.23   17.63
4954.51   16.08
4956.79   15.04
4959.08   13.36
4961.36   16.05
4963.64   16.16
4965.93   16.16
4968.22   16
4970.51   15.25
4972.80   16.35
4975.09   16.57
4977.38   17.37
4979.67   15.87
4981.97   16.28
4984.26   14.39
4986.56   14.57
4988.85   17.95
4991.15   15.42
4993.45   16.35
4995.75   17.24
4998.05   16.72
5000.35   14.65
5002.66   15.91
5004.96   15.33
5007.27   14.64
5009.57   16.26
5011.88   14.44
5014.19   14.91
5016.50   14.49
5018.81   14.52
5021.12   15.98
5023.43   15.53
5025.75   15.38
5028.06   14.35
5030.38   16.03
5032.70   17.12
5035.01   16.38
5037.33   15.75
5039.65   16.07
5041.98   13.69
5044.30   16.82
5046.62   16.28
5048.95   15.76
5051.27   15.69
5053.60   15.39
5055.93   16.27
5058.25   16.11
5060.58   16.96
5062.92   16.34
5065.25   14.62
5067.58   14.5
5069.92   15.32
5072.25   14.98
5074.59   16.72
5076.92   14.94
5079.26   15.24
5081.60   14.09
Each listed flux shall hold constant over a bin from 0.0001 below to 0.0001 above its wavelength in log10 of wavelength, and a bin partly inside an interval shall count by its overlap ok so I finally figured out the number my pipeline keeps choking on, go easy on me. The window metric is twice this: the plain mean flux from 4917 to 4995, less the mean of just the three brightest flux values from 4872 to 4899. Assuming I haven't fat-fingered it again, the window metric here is -2.3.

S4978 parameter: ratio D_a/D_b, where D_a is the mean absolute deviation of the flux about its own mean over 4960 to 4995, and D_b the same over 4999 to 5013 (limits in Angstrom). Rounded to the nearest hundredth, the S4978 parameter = 1.02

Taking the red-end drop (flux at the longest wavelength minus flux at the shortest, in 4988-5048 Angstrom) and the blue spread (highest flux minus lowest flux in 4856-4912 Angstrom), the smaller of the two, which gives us -1.7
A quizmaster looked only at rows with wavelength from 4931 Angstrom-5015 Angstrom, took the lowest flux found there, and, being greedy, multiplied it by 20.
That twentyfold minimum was 267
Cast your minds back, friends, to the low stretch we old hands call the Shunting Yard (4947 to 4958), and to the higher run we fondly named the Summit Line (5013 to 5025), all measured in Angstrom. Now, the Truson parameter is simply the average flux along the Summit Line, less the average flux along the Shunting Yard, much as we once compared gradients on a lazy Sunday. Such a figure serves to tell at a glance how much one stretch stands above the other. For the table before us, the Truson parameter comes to -1.1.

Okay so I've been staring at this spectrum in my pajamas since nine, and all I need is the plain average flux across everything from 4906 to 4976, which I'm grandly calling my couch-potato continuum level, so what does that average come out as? 15.9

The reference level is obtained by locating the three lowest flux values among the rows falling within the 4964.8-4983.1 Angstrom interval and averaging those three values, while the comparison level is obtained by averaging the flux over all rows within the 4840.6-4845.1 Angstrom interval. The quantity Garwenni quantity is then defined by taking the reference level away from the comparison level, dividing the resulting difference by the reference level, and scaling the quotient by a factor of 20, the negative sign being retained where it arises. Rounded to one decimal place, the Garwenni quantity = 0.4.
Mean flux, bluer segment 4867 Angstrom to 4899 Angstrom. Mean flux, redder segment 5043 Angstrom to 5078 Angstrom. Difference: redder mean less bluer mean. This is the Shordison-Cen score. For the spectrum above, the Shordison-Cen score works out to 0.03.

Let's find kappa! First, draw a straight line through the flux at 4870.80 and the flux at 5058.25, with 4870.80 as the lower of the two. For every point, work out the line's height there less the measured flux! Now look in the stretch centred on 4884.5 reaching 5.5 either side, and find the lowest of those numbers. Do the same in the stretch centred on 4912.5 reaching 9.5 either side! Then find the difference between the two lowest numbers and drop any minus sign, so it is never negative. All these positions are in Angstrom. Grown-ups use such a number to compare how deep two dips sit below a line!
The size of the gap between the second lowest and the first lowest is 0.1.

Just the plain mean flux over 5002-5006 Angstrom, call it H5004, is 15.6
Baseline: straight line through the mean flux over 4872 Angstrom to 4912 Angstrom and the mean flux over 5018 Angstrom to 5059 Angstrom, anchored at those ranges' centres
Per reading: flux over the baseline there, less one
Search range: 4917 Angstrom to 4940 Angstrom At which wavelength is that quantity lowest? 4920.40 Angstrom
